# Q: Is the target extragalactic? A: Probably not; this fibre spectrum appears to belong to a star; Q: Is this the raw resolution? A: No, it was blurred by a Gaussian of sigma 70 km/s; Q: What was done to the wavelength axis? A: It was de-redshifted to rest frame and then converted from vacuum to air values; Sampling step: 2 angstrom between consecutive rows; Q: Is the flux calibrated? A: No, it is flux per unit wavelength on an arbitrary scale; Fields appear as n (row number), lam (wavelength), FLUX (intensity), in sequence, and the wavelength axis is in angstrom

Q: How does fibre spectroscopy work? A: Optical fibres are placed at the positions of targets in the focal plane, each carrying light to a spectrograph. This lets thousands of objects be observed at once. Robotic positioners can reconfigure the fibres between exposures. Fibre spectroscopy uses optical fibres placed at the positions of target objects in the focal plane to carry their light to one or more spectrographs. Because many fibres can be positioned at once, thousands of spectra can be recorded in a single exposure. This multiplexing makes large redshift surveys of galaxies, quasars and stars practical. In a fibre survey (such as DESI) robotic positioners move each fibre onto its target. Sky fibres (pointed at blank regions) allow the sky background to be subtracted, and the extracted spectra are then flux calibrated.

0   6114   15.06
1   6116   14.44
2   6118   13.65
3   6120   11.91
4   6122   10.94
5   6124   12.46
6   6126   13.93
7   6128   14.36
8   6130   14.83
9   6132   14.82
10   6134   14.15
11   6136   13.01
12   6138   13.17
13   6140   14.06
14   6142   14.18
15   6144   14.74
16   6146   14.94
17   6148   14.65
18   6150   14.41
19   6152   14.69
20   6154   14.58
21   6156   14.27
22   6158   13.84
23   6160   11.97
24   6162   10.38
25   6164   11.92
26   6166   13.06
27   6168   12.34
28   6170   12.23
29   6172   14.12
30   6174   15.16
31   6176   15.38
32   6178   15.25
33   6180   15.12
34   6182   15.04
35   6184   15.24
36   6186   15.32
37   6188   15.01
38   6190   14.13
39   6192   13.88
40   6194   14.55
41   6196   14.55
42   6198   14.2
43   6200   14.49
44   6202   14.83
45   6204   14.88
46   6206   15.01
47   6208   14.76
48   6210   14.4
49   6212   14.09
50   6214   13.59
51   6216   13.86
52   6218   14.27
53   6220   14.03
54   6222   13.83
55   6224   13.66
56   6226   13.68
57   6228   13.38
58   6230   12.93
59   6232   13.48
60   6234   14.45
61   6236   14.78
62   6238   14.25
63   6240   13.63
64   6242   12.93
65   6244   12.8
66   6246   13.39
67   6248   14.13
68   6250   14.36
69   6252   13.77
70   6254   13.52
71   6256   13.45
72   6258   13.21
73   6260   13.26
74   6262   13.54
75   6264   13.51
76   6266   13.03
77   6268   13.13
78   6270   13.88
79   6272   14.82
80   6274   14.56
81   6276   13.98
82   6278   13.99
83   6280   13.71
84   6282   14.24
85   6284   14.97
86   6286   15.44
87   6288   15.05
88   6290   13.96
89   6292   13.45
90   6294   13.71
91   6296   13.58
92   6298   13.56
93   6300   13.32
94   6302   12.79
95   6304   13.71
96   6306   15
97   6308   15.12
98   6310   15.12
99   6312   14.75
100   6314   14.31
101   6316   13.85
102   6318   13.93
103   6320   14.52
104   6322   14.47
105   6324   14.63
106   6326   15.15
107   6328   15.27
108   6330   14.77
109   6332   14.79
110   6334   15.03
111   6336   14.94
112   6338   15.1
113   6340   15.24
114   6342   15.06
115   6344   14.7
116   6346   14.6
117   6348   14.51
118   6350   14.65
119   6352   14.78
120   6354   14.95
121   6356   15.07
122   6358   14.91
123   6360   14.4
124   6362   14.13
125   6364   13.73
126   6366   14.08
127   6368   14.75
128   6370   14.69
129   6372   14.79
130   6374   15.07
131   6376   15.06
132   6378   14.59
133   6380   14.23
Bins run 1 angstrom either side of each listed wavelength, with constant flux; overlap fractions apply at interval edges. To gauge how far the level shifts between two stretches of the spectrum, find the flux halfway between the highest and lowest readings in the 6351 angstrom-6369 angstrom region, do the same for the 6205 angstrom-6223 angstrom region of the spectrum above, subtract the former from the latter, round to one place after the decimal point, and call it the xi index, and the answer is -0.1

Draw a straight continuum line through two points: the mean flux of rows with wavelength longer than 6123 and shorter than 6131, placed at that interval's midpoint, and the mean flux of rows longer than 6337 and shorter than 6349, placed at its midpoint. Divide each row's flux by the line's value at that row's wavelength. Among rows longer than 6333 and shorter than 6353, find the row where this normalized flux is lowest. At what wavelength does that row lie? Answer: 6348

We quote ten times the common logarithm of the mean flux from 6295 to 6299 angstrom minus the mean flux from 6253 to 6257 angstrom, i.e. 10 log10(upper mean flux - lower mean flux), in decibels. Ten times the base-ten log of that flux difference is -11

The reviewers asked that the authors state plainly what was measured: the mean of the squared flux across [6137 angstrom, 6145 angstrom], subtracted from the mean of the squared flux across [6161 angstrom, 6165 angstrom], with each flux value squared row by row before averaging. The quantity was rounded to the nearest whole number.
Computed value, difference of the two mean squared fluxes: -72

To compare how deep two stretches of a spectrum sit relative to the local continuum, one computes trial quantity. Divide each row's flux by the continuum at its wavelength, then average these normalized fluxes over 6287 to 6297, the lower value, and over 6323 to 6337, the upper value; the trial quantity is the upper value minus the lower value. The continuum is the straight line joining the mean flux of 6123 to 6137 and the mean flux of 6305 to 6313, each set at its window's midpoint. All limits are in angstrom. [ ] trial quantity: 0.051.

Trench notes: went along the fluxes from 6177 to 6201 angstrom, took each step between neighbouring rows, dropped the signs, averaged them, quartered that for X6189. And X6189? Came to 0.074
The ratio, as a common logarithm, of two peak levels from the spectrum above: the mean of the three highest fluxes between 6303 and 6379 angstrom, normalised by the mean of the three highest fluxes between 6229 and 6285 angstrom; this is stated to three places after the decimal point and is 0.010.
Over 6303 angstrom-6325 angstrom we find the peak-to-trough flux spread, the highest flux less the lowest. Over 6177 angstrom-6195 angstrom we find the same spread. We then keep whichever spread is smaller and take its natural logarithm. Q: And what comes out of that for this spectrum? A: 0.34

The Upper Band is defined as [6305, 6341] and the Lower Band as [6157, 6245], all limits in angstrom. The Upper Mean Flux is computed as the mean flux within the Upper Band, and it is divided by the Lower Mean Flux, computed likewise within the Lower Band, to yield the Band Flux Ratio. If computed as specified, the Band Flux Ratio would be 1.06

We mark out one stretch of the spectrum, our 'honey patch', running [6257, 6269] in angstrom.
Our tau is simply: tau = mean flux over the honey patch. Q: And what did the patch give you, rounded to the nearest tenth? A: 13.3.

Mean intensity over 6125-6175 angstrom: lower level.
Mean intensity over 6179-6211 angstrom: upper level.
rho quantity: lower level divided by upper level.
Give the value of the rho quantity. 0.935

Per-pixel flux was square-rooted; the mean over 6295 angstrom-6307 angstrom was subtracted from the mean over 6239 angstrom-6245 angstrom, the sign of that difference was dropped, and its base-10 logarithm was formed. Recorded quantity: -1.14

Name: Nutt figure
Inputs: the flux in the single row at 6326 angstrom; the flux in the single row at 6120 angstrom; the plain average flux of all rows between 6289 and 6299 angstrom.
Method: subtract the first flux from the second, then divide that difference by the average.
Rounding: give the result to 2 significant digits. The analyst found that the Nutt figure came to -0.24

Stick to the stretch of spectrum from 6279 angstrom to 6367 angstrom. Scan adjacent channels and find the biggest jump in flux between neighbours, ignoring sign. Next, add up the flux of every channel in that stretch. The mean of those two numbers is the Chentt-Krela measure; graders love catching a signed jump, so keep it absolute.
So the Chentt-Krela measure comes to 319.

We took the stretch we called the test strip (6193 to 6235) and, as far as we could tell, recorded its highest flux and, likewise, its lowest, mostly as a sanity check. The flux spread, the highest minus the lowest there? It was 2.1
